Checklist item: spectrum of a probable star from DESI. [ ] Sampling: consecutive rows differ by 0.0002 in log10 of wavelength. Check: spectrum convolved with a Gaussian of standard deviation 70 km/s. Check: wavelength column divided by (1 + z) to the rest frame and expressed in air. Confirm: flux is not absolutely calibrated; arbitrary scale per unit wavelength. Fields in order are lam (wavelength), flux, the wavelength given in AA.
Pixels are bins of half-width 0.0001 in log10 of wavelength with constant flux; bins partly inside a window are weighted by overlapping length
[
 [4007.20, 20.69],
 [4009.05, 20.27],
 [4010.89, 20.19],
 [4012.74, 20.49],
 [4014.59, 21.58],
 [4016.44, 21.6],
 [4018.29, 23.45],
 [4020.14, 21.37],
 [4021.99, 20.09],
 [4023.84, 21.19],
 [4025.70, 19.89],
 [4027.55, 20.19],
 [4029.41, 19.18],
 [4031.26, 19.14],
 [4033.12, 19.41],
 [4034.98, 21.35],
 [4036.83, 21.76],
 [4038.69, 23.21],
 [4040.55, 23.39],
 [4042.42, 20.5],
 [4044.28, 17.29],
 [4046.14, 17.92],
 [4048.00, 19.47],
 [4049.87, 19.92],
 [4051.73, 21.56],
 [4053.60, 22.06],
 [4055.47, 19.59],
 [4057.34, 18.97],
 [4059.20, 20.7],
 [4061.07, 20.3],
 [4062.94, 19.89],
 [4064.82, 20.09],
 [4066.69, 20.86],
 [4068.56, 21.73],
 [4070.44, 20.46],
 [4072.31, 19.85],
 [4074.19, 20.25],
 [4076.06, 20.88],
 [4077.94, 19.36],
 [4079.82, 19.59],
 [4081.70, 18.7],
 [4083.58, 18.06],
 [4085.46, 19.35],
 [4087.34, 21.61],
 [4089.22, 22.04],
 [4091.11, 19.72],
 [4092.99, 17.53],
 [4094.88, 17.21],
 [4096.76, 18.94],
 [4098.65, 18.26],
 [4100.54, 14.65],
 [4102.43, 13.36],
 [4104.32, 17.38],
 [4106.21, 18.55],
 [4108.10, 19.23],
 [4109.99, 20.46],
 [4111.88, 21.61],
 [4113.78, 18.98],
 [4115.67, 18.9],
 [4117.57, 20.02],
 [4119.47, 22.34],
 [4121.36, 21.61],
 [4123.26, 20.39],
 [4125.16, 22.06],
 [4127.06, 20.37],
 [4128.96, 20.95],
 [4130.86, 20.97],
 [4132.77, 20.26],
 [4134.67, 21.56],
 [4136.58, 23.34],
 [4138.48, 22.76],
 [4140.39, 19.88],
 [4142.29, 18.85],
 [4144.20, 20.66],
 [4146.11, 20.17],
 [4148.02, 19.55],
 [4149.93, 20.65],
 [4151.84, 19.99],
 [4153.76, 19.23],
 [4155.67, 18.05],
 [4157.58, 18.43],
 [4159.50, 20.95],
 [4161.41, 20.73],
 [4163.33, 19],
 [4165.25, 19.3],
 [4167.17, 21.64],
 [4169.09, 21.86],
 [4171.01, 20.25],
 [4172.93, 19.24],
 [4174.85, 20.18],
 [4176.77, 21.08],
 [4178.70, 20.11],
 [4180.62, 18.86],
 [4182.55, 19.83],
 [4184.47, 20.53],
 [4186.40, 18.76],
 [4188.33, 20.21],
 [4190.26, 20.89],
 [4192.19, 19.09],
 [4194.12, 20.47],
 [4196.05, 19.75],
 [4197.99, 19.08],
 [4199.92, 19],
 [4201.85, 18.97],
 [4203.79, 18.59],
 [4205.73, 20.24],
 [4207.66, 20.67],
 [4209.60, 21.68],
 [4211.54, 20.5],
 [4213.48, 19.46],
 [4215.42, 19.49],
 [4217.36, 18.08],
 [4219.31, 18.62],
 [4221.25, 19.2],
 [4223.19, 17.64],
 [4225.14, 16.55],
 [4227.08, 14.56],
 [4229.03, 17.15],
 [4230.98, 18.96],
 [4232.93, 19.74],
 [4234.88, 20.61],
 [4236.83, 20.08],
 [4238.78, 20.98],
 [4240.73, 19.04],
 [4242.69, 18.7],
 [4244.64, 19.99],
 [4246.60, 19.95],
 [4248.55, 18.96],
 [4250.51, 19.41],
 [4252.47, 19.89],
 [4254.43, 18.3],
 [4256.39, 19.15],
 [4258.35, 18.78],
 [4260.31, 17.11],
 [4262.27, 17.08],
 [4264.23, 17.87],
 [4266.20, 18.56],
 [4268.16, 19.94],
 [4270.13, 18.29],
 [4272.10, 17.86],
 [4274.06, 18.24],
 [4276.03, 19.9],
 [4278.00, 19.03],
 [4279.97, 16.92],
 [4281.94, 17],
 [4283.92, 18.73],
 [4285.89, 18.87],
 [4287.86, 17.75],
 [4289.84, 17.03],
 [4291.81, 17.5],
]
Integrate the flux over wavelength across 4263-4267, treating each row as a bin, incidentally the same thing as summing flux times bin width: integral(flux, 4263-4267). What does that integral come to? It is 72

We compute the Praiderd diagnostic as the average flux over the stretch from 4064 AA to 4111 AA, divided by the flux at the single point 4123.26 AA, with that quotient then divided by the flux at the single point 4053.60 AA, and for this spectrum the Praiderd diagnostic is 0.0425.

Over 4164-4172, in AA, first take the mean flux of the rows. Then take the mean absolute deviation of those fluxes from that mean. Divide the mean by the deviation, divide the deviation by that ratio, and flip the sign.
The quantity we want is -0.047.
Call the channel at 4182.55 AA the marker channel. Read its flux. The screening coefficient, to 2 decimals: 19.83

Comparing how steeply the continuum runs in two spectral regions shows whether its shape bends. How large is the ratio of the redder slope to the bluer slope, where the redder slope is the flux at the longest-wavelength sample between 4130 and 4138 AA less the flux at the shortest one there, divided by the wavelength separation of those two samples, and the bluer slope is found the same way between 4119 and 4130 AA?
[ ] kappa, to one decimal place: -2.8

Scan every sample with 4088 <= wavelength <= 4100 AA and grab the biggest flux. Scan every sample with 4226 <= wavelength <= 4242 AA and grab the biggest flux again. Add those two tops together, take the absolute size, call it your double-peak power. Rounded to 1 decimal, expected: 43.0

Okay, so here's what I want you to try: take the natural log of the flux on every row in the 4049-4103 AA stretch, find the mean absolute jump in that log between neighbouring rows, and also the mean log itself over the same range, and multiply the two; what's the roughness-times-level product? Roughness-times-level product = 0.177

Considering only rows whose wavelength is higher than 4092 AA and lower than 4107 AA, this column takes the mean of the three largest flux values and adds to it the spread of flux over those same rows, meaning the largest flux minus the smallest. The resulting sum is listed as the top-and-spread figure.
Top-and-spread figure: 24.2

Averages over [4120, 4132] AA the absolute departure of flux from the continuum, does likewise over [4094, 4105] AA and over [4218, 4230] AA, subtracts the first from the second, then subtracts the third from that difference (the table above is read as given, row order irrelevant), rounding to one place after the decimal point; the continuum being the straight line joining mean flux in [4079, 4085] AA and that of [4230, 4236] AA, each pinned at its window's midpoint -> -2.1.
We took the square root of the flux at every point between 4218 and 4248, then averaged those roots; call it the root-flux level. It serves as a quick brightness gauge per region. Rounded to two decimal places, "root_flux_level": 4.33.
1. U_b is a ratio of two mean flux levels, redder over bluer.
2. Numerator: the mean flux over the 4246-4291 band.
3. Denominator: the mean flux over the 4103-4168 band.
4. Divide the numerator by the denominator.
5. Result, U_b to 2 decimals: 0.91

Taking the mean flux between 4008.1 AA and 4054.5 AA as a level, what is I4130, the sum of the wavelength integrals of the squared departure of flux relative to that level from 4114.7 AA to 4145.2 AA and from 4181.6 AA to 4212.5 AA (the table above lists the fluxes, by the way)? 91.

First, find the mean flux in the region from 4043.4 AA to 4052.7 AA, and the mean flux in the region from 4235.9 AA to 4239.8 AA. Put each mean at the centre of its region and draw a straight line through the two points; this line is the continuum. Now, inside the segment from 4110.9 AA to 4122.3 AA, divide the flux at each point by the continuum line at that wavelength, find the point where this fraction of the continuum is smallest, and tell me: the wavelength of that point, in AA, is 4115.67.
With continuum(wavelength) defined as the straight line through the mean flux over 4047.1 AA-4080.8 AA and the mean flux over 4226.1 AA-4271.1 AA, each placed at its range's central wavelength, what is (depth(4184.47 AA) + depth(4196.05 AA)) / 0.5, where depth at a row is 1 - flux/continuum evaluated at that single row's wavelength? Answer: -0.17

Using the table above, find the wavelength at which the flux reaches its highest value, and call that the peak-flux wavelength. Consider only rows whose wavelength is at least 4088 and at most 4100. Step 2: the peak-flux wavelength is 4089.22 AA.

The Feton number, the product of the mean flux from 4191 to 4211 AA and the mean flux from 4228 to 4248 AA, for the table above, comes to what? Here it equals 386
